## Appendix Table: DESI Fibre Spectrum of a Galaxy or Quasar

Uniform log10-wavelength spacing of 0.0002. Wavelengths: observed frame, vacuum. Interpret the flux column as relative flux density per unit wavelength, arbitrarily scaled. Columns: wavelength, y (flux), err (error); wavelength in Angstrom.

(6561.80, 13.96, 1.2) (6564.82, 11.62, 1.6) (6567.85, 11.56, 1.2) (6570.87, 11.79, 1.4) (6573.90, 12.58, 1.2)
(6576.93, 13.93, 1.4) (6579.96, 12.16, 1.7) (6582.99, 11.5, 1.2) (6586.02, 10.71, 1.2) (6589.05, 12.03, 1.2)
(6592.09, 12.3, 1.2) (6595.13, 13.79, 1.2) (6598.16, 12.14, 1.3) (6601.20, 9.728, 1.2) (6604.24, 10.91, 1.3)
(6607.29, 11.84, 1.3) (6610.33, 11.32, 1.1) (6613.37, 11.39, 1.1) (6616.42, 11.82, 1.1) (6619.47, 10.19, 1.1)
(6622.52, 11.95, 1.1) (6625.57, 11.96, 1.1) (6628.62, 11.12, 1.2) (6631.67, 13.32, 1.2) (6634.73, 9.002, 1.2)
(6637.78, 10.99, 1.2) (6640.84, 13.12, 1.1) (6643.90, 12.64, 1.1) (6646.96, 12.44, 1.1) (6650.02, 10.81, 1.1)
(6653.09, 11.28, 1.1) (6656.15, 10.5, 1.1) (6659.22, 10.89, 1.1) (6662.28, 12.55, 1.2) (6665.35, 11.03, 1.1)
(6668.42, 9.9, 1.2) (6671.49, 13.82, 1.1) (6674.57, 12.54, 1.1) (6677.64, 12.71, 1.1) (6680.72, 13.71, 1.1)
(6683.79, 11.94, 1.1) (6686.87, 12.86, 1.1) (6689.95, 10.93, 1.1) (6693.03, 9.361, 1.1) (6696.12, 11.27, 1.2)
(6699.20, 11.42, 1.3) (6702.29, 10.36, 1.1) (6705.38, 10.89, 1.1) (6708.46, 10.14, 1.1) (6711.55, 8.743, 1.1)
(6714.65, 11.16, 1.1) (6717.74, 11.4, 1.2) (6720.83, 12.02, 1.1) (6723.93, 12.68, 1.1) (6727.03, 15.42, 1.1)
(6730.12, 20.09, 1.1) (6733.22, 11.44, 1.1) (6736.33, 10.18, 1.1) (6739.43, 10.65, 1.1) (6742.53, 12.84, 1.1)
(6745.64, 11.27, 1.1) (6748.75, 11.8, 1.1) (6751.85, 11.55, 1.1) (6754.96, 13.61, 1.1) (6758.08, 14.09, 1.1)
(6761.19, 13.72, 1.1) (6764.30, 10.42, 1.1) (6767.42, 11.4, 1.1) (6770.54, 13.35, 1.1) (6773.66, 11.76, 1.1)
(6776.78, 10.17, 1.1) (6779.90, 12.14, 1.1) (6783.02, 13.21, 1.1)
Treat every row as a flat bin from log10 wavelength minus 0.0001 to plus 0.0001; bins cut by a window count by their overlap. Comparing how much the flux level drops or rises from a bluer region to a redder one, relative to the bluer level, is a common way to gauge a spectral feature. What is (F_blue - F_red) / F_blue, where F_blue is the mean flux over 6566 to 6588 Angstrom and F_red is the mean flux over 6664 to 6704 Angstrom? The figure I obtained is 0.029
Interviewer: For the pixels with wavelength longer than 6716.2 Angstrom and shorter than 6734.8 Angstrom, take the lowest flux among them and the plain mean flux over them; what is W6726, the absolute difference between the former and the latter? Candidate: 2.4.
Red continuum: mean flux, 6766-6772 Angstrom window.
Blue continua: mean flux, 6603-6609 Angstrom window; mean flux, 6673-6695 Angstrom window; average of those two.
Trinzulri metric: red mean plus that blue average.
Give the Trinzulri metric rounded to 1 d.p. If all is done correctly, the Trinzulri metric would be 24.1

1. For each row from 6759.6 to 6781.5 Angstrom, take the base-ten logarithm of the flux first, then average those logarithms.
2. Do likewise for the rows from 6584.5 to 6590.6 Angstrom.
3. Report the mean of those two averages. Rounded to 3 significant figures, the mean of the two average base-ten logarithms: 1.06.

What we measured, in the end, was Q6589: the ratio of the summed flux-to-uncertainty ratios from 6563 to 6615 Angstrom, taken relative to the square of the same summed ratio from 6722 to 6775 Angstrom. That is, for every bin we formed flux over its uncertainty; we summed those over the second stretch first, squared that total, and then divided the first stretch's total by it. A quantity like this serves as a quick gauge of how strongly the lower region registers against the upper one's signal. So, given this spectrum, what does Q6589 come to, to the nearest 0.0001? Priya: 0.0041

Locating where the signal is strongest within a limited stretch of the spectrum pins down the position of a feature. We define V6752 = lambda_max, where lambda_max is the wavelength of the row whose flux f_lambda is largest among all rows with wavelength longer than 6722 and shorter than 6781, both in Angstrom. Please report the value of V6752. 6730.12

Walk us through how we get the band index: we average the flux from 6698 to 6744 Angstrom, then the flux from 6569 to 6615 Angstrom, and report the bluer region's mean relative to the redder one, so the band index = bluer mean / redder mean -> 0.99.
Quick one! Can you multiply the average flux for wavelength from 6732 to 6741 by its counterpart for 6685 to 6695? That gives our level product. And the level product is 119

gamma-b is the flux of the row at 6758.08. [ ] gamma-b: 14.09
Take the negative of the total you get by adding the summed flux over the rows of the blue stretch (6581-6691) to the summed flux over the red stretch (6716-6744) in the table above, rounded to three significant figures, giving -538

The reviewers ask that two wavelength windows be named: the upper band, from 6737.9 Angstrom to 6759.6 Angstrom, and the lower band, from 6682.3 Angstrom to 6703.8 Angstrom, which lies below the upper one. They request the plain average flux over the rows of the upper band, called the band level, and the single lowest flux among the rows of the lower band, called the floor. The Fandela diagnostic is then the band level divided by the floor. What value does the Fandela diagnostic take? 1.31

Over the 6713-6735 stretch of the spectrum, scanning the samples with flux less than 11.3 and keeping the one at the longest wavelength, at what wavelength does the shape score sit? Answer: 6714.65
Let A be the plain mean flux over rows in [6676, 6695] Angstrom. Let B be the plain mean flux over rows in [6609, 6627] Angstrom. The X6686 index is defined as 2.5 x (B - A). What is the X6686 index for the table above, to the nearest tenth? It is -1.2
